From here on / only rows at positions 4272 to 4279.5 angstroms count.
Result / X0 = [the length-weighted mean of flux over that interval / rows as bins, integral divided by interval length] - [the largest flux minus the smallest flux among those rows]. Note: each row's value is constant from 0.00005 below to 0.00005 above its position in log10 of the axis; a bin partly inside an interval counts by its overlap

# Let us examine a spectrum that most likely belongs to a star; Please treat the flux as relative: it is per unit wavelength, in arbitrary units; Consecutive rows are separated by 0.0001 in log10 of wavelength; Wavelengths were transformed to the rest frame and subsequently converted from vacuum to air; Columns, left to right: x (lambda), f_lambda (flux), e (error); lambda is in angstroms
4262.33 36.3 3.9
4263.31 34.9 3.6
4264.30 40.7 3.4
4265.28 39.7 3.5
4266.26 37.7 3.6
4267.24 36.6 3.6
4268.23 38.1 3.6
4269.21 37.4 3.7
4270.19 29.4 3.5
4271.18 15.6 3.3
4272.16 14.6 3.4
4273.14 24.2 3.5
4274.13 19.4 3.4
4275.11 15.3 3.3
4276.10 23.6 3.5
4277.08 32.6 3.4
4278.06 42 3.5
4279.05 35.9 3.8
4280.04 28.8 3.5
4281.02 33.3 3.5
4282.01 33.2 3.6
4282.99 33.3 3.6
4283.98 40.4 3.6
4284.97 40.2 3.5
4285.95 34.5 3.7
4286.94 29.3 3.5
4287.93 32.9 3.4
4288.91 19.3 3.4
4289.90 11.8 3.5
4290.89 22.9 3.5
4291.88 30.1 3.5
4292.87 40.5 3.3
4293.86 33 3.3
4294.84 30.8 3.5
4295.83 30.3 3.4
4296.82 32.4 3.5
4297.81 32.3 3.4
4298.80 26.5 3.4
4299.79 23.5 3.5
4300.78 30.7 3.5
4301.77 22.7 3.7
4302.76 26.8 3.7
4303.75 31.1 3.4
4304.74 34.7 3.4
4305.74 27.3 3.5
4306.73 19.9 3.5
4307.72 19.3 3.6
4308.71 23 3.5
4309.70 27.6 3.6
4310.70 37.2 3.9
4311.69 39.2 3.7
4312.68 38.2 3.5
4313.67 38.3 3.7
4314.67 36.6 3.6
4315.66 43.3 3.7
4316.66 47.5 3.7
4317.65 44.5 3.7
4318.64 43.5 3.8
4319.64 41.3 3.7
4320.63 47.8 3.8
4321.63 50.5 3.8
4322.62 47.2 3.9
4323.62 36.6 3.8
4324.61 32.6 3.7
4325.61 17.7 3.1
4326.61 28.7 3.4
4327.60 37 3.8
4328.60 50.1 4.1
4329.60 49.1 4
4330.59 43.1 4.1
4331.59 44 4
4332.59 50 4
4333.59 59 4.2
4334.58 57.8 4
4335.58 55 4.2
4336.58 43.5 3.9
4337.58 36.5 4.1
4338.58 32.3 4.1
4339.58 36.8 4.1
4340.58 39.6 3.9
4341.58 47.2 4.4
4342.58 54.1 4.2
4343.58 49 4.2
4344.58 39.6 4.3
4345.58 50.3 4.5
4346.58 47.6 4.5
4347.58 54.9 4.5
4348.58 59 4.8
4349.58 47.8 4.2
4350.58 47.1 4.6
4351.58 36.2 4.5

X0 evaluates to -1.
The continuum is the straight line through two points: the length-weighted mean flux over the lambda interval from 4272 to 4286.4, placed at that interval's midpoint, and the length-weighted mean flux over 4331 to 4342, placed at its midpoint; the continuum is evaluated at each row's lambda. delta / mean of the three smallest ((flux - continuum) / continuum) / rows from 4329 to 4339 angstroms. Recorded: -0.18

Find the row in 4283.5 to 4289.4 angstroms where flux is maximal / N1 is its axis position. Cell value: 4283.98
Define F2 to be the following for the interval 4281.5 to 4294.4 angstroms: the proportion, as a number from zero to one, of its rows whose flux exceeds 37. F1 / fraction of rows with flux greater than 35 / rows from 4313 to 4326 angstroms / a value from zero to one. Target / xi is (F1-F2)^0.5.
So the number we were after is 0.78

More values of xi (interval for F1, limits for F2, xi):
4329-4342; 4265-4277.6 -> 0.78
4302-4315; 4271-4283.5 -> 0.55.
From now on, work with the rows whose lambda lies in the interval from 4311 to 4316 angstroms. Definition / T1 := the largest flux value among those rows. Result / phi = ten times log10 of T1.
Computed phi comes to 16.4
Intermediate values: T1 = 43.3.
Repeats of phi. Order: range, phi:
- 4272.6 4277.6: 15.1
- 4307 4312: 15.9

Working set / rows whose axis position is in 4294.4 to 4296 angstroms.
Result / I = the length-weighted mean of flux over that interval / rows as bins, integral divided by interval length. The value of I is 31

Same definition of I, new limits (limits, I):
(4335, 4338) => 45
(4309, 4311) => 31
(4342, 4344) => 51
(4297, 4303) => 27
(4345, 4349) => 53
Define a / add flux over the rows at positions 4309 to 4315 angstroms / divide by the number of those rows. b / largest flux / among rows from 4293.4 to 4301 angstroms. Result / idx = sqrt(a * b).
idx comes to 34.6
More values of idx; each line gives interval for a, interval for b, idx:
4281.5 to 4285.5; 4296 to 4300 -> 34.5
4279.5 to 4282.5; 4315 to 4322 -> 40.1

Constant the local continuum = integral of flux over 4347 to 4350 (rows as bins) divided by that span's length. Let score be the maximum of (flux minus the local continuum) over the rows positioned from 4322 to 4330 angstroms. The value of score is -4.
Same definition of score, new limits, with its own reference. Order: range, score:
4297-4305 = -19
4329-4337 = 5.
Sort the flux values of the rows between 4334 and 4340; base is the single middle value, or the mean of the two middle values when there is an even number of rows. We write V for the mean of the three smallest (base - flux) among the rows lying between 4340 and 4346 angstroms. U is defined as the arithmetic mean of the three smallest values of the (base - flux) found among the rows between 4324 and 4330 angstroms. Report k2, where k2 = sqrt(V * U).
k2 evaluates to 7.6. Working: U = -5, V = -11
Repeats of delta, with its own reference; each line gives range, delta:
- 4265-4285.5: -0.47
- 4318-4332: -0.38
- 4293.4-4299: -0.16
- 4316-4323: 0.06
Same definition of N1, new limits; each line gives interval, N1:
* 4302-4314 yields 4311.69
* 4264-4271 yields 4264.30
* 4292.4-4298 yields 4292.87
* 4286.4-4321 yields 4320.63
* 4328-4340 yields 4333.59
